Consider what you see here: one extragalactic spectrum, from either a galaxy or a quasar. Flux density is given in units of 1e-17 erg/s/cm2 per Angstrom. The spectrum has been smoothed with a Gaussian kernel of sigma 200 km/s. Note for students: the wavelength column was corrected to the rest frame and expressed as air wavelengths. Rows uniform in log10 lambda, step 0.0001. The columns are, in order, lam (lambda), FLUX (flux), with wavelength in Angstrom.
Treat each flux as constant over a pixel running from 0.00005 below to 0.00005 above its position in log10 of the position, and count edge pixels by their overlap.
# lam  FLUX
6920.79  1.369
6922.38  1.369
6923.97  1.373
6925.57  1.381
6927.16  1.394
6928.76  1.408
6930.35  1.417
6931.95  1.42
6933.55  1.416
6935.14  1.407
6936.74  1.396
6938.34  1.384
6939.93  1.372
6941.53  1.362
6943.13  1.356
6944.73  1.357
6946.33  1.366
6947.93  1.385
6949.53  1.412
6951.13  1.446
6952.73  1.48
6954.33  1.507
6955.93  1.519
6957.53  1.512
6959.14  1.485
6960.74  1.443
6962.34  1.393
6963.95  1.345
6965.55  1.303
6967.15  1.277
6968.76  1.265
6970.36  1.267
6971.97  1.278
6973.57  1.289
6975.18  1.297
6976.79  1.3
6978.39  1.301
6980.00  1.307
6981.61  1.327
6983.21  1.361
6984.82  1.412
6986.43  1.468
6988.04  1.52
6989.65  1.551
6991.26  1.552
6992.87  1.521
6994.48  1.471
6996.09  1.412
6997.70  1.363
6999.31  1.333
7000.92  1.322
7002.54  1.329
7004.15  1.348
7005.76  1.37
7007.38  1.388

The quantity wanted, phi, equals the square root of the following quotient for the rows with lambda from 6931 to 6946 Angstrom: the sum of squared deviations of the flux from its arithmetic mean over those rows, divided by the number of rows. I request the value 0.024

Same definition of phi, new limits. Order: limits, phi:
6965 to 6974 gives 0.013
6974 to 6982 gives 0.011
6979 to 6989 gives 0.076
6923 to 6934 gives 0.017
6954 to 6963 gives 0.045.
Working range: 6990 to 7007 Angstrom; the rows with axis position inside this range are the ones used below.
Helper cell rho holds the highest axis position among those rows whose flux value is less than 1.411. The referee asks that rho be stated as 7005.76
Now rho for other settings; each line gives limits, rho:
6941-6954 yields 6947.93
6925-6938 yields 6936.74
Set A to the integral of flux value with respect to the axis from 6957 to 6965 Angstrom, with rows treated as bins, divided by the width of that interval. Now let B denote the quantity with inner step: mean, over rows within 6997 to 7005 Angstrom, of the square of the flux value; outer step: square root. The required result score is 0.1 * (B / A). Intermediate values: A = 1.43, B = 1.34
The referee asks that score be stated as 0.094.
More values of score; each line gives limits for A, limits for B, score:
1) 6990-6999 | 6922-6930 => 0.095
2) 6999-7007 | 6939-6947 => 0.102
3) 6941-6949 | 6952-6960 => 0.110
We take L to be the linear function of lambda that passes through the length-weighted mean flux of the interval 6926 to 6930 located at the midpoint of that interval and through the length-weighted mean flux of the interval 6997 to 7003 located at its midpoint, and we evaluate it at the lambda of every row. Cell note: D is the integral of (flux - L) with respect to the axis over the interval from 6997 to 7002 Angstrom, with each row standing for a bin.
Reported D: 0.01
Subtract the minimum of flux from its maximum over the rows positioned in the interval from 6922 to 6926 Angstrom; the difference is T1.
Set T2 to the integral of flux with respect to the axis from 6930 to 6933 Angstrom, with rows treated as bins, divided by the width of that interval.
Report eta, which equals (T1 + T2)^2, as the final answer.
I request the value 2.0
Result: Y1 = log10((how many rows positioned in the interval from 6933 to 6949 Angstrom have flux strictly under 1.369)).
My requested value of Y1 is 0.60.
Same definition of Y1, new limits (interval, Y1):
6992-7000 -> 0.30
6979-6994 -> 0.48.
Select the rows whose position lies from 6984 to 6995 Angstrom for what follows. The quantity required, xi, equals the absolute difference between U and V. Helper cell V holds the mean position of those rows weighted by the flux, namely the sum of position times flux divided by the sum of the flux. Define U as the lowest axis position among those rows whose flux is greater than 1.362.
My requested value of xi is 4.9 Angstrom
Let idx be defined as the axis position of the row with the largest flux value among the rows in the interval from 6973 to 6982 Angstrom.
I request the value 6981.61 Angstrom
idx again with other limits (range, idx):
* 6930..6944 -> 6931.95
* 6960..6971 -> 6960.74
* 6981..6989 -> 6988.04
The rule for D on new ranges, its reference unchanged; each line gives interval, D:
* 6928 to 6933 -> 0.07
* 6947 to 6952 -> 0.16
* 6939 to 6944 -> -0.13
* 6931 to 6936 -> 0.08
